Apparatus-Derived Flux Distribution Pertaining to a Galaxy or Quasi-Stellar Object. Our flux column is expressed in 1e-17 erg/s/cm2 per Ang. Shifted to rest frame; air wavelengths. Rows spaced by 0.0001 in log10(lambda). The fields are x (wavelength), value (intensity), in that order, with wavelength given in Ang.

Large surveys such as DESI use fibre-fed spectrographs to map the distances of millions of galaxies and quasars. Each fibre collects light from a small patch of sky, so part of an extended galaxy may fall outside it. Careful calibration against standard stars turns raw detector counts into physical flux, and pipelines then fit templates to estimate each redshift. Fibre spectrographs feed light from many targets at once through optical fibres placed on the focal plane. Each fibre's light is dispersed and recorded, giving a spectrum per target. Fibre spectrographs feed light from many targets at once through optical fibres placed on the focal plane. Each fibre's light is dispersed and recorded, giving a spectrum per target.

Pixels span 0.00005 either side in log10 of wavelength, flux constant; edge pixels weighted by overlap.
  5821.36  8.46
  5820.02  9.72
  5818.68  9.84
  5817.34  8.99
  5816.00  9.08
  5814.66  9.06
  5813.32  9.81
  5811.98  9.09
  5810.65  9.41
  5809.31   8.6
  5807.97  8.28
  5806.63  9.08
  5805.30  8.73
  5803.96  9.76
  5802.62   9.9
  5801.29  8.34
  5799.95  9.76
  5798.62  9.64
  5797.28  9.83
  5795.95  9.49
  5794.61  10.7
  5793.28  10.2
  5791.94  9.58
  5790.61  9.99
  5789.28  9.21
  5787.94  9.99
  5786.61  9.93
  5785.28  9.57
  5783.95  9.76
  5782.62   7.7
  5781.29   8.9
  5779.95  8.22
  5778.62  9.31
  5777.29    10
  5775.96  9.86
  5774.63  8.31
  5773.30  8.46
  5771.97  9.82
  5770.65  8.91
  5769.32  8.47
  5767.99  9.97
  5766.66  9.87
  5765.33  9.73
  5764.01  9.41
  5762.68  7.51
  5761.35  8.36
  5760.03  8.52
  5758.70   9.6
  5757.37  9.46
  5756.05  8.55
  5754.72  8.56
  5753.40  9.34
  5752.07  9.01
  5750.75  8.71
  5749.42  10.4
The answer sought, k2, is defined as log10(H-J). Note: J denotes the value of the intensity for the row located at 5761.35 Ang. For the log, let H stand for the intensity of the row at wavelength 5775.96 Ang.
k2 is 0.2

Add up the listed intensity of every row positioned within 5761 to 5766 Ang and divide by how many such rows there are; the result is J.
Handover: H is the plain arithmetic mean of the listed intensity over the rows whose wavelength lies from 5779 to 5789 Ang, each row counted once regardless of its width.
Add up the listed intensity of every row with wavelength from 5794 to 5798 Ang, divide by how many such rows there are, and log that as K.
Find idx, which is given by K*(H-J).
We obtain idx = 4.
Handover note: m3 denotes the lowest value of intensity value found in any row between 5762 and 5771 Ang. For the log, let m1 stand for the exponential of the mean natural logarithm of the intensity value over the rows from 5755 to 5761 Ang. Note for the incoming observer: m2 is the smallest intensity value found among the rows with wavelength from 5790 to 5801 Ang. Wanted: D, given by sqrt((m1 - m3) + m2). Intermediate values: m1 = 9.02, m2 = 9.49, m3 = 7.51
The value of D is 3.32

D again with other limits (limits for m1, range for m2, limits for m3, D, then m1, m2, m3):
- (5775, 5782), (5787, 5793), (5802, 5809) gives 3.19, 9.23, 9.21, 8.28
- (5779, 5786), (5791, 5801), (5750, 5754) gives 3.09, 8.79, 9.49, 8.71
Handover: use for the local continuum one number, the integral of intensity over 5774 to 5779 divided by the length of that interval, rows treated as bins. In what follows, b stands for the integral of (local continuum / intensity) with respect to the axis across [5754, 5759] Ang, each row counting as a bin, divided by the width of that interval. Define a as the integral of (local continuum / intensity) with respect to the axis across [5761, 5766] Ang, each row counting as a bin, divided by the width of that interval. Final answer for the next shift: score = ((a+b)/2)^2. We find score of 1.13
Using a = 1.08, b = 1.045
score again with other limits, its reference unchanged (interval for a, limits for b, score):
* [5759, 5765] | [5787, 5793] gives 1.07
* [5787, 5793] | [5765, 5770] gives 0.96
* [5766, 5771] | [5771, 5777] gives 1.04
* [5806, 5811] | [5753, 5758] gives 1.12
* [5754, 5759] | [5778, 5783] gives 1.15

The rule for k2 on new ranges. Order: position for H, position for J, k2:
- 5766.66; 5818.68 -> -1.5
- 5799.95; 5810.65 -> -0.5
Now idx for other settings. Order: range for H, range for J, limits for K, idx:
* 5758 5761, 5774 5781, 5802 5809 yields -1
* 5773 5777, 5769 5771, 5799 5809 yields 2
